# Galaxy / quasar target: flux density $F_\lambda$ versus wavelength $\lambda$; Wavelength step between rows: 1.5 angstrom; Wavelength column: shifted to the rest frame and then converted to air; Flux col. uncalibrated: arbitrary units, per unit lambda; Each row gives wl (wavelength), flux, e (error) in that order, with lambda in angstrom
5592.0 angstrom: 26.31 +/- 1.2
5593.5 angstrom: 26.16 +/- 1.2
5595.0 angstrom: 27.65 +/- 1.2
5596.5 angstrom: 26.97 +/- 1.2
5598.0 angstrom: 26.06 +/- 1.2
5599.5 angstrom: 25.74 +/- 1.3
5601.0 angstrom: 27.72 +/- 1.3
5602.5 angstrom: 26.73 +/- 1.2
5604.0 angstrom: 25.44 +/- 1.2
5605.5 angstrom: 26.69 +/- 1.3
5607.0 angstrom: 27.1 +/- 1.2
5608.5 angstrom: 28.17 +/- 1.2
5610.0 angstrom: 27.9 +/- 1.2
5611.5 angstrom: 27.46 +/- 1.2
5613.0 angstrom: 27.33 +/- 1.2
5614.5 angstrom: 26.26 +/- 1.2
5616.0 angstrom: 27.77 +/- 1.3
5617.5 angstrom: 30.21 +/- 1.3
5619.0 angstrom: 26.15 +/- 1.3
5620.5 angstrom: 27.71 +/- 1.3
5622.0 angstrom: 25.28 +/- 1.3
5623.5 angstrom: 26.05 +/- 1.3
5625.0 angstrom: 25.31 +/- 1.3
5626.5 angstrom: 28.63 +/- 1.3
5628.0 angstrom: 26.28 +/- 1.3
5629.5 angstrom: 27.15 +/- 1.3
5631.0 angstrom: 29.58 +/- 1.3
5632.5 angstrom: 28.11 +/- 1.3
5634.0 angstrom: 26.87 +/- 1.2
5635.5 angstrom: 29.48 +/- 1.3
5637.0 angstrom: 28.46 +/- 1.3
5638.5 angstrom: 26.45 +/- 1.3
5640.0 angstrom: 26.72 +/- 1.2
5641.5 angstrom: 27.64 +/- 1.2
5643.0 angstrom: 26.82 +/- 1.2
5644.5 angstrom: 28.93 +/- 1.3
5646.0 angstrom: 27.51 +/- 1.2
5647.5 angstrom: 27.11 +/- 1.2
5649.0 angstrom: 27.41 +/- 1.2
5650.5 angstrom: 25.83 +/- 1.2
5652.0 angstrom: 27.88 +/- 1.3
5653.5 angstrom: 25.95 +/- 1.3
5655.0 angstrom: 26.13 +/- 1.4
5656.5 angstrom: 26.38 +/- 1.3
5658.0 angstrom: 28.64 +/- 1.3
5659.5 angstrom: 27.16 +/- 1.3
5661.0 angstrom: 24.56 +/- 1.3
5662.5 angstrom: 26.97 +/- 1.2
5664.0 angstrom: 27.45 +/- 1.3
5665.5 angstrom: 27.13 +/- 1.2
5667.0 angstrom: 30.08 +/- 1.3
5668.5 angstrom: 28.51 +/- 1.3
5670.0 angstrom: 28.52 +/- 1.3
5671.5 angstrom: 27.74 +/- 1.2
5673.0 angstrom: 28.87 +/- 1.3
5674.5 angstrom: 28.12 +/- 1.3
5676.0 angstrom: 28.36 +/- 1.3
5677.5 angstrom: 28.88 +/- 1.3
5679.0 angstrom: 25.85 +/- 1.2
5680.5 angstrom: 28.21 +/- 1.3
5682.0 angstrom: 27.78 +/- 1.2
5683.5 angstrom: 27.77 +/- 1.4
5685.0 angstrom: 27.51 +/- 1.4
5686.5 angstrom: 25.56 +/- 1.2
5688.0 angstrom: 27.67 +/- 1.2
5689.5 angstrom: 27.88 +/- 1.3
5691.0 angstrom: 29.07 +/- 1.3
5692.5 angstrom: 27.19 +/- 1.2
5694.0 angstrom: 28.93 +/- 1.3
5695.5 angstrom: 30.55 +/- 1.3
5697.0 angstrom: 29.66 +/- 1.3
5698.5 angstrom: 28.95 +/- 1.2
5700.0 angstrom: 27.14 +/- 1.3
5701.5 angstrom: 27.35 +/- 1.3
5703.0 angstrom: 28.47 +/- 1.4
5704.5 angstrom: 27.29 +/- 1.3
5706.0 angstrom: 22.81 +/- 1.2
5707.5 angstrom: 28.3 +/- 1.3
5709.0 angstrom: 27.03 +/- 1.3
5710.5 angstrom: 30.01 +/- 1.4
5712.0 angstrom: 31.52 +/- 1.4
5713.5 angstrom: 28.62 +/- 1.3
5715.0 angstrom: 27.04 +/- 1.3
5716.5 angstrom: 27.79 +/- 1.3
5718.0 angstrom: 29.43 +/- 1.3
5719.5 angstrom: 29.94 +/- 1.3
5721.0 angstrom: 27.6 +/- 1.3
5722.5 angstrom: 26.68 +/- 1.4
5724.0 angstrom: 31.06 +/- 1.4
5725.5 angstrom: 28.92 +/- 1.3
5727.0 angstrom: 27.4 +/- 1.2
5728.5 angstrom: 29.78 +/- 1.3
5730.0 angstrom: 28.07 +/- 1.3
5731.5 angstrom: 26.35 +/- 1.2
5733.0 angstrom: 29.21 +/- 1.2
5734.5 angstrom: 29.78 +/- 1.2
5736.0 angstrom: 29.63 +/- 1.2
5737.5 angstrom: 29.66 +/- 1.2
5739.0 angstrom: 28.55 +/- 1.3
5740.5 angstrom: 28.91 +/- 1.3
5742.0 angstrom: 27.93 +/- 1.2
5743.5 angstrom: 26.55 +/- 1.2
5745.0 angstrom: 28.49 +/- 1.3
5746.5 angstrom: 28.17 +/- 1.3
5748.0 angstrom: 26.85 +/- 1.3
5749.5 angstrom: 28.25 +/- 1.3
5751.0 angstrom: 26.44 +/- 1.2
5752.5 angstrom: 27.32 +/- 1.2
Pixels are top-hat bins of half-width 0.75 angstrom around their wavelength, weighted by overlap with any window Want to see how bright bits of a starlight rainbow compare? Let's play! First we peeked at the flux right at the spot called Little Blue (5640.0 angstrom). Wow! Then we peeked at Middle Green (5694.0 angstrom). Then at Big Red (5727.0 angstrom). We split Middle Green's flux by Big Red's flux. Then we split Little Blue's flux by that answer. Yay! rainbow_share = 25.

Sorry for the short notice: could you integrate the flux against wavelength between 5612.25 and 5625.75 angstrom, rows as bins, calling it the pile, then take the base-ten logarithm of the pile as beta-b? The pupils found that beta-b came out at 2.56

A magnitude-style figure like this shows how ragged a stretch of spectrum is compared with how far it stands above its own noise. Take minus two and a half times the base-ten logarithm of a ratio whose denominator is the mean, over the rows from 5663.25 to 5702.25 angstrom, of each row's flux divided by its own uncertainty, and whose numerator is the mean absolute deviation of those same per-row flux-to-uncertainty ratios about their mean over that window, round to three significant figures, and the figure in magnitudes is 3.57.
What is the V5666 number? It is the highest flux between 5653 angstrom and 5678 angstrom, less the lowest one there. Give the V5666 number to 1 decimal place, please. 5.5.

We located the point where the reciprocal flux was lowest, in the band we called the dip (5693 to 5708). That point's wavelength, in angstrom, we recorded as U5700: 5695.5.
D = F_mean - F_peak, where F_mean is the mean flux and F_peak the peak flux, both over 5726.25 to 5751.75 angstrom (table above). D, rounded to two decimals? -1.54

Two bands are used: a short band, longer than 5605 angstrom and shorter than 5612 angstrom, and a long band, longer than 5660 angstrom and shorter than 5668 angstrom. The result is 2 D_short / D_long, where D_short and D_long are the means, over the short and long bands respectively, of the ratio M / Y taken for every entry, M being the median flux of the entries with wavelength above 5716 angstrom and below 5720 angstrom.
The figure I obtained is 1.98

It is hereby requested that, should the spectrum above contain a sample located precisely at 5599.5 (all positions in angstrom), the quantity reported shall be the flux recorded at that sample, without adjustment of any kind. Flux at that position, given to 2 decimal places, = 25.74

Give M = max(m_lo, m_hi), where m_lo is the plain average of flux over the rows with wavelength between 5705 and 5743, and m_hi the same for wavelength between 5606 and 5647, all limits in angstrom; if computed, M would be 28.5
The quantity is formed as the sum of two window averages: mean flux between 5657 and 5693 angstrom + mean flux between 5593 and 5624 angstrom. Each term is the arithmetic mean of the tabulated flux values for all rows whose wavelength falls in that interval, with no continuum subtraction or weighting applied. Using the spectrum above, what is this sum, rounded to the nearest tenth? 54.7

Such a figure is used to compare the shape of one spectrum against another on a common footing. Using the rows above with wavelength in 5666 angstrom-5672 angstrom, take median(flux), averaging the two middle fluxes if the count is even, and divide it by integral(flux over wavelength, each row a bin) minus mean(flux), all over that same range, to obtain 0.20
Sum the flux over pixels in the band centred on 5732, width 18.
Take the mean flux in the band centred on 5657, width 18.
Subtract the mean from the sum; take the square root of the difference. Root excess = 17.90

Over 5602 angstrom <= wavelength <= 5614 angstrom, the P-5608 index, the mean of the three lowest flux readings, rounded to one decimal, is 26.3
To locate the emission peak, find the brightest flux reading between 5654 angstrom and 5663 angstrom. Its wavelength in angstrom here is 5658.0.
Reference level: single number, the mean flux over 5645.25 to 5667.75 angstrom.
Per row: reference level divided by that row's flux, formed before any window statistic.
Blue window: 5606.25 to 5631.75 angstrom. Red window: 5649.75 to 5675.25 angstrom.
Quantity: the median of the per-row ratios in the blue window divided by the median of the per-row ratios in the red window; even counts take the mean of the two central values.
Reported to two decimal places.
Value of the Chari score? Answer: 1.00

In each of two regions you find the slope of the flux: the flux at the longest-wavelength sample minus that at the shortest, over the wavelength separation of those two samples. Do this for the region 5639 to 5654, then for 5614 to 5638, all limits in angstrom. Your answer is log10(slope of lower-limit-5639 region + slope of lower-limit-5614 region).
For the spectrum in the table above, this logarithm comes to -1.39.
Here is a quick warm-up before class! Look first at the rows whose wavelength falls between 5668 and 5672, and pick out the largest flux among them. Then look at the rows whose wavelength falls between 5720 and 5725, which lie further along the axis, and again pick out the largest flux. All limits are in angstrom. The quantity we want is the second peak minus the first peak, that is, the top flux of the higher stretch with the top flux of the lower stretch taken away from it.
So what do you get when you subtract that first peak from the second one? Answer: 2.5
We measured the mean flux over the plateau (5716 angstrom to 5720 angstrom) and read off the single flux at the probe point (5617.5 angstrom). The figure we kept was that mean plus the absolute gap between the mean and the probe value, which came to 30.2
